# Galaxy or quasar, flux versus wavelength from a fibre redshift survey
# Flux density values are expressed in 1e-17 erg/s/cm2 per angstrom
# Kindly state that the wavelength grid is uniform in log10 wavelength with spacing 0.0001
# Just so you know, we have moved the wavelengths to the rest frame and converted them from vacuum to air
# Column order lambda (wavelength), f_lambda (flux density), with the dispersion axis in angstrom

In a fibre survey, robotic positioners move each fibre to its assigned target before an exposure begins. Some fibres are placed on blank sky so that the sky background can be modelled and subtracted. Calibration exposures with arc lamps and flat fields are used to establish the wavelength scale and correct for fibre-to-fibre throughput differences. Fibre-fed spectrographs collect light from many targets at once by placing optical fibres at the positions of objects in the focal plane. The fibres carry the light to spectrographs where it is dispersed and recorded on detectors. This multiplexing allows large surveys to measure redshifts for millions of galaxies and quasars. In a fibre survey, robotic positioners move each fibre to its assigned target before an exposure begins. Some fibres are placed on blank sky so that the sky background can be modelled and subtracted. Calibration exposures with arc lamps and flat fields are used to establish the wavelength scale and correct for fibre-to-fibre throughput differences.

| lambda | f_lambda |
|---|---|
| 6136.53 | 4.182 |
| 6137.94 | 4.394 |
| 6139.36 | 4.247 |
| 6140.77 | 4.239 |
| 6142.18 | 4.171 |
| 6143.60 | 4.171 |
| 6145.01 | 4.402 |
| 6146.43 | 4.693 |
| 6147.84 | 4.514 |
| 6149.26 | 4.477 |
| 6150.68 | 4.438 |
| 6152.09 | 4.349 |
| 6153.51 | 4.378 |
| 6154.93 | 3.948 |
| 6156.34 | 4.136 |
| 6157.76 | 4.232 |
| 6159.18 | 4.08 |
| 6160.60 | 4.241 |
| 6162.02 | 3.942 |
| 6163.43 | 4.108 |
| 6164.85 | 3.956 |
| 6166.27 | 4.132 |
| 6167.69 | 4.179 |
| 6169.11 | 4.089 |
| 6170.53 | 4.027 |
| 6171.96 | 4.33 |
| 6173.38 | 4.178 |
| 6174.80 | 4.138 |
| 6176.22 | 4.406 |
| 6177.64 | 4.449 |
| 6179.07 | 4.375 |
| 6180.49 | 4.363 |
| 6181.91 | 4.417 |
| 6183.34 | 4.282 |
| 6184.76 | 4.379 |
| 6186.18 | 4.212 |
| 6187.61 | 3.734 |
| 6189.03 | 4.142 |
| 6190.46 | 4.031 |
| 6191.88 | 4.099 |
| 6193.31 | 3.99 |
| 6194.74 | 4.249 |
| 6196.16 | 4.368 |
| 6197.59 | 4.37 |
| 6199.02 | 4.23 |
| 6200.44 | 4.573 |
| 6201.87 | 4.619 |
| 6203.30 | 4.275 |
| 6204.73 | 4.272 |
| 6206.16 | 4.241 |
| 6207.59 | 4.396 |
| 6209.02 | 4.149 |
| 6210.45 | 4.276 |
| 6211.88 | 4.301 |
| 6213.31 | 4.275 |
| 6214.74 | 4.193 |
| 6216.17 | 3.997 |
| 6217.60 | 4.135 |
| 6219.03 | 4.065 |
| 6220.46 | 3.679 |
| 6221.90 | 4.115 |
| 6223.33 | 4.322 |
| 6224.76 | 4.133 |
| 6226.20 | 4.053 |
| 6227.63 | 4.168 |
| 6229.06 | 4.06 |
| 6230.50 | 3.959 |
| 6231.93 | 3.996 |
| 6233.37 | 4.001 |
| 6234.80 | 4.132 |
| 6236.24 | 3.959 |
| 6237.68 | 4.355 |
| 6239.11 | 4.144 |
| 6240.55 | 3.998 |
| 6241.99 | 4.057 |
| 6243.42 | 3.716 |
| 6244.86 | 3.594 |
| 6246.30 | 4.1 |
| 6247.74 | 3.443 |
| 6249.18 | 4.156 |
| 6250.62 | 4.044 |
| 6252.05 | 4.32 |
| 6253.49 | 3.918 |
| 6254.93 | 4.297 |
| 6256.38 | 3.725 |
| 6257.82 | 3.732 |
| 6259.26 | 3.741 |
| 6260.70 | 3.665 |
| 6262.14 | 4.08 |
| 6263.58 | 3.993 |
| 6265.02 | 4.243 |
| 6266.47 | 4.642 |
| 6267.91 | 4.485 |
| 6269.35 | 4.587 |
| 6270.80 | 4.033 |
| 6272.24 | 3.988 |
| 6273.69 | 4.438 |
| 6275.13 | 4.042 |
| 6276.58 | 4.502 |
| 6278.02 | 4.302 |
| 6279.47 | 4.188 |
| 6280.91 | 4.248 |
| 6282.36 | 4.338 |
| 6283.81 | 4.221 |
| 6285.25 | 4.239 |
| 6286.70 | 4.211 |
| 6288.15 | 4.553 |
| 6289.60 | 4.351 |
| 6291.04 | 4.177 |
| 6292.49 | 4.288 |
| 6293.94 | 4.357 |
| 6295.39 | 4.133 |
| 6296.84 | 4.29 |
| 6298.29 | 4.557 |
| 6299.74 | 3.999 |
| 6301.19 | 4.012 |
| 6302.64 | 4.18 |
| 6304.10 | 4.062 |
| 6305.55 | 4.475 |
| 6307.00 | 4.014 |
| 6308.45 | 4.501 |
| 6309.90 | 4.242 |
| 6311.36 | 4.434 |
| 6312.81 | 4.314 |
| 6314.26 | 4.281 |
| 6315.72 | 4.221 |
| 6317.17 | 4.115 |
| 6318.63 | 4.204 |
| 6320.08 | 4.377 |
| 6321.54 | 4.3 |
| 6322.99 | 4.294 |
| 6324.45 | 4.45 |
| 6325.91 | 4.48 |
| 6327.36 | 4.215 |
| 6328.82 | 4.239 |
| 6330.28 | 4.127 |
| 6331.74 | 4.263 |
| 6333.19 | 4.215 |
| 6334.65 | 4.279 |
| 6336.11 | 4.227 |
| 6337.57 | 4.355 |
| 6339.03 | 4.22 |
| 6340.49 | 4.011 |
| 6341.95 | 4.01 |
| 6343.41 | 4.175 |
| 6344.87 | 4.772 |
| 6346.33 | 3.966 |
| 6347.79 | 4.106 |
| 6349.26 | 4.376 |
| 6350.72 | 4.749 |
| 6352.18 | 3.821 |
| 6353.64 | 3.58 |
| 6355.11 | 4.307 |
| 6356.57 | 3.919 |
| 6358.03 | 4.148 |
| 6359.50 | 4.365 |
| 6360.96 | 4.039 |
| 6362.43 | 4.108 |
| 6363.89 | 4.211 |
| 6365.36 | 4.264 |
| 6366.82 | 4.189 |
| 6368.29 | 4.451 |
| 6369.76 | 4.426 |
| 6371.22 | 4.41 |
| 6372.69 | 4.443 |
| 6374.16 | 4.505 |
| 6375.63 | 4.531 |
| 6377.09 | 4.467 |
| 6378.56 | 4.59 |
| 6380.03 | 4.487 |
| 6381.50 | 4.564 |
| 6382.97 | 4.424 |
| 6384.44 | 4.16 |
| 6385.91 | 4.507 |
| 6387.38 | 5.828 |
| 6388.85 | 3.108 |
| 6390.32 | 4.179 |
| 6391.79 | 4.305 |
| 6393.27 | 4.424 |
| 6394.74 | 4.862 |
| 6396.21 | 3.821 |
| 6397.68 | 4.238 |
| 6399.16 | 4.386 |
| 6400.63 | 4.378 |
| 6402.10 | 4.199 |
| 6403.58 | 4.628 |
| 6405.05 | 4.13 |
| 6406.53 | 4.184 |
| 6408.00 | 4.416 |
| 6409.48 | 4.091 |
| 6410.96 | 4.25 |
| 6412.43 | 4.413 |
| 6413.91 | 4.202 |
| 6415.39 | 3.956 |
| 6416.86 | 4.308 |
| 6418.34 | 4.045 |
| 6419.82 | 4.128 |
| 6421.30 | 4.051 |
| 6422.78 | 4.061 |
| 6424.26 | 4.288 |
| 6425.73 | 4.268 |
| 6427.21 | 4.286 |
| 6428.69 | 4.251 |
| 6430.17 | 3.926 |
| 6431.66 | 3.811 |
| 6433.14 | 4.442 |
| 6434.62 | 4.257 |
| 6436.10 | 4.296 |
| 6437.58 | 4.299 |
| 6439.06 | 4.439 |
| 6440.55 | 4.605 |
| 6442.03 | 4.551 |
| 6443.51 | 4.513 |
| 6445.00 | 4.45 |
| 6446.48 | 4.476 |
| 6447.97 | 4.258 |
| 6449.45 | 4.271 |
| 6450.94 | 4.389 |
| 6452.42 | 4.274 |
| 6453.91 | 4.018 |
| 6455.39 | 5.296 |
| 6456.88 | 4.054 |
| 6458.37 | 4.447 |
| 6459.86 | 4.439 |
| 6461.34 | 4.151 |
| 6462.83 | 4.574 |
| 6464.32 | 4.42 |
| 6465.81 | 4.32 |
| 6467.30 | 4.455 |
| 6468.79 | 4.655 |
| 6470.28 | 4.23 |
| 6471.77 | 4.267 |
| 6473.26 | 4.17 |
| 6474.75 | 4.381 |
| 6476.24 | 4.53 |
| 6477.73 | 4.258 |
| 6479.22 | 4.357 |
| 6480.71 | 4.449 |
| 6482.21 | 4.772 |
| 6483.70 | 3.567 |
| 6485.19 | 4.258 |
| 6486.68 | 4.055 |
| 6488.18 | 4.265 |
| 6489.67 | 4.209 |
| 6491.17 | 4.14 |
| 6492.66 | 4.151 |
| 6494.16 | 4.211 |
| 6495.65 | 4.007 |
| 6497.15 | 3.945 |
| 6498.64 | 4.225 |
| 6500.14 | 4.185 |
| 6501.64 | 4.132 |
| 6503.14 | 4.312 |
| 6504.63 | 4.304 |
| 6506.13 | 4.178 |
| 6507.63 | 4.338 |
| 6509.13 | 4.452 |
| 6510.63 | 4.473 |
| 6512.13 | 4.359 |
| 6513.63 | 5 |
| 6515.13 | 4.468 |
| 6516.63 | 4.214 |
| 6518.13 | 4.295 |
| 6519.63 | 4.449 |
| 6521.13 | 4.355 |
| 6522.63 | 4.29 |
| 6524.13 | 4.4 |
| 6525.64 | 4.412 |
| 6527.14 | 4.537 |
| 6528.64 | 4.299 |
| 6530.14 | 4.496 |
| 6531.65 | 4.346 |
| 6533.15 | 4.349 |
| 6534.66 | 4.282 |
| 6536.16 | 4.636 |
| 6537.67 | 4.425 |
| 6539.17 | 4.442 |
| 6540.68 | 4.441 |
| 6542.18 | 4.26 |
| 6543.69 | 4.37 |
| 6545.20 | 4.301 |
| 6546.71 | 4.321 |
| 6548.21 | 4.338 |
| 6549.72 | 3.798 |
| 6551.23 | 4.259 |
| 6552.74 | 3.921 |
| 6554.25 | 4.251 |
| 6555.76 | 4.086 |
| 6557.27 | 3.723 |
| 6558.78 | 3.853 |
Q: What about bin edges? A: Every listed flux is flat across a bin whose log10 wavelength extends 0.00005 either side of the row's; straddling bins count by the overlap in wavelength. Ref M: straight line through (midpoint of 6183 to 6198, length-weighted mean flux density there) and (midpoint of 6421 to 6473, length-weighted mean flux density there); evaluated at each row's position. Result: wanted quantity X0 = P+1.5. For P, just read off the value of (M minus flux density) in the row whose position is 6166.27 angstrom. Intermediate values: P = 0.01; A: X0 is 1.51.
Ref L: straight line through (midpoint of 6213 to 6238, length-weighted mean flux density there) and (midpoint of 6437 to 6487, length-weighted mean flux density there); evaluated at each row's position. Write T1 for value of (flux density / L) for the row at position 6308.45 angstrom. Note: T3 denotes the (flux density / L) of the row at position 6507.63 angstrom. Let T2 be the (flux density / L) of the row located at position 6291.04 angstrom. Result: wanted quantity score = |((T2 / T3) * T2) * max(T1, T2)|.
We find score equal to 1.11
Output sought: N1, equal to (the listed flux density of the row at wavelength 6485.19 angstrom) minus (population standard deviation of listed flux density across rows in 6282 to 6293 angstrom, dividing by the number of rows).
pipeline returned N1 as 4.15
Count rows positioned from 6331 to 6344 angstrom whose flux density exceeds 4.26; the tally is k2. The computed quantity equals 3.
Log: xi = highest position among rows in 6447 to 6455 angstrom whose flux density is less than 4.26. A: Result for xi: 6453.91 angstrom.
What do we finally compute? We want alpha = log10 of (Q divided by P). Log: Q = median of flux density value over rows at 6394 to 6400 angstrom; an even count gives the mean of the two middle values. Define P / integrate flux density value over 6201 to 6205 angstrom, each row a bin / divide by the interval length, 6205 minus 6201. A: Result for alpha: -0.009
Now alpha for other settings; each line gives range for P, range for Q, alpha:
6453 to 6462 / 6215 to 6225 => -0.029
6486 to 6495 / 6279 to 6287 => 0.006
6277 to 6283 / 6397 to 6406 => 0.003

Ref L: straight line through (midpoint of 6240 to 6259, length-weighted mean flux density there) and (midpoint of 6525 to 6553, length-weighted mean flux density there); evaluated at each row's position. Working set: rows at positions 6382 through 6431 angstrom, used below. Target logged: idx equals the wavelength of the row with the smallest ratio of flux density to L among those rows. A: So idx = 6388.85 angstrom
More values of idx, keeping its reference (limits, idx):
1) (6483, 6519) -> 6483.70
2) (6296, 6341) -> 6340.49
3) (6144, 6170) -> 6162.02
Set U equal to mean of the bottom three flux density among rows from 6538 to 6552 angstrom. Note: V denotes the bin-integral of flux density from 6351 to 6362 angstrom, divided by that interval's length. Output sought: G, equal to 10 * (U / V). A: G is 10.1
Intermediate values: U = 4.1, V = 4.06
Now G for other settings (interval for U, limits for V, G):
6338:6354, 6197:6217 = 8.8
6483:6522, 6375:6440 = 8.9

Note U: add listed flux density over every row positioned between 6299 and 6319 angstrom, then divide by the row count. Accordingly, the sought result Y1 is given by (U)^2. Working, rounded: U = 4.22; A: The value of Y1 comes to 17.8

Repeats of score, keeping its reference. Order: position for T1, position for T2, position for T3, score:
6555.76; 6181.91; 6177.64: 1.19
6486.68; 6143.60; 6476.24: 1.12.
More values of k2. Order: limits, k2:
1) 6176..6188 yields 7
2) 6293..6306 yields 4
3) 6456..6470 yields 7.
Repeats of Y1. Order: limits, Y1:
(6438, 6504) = 18.7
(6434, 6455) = 19.0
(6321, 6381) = 18.2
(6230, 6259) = 15.9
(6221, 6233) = 16.8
